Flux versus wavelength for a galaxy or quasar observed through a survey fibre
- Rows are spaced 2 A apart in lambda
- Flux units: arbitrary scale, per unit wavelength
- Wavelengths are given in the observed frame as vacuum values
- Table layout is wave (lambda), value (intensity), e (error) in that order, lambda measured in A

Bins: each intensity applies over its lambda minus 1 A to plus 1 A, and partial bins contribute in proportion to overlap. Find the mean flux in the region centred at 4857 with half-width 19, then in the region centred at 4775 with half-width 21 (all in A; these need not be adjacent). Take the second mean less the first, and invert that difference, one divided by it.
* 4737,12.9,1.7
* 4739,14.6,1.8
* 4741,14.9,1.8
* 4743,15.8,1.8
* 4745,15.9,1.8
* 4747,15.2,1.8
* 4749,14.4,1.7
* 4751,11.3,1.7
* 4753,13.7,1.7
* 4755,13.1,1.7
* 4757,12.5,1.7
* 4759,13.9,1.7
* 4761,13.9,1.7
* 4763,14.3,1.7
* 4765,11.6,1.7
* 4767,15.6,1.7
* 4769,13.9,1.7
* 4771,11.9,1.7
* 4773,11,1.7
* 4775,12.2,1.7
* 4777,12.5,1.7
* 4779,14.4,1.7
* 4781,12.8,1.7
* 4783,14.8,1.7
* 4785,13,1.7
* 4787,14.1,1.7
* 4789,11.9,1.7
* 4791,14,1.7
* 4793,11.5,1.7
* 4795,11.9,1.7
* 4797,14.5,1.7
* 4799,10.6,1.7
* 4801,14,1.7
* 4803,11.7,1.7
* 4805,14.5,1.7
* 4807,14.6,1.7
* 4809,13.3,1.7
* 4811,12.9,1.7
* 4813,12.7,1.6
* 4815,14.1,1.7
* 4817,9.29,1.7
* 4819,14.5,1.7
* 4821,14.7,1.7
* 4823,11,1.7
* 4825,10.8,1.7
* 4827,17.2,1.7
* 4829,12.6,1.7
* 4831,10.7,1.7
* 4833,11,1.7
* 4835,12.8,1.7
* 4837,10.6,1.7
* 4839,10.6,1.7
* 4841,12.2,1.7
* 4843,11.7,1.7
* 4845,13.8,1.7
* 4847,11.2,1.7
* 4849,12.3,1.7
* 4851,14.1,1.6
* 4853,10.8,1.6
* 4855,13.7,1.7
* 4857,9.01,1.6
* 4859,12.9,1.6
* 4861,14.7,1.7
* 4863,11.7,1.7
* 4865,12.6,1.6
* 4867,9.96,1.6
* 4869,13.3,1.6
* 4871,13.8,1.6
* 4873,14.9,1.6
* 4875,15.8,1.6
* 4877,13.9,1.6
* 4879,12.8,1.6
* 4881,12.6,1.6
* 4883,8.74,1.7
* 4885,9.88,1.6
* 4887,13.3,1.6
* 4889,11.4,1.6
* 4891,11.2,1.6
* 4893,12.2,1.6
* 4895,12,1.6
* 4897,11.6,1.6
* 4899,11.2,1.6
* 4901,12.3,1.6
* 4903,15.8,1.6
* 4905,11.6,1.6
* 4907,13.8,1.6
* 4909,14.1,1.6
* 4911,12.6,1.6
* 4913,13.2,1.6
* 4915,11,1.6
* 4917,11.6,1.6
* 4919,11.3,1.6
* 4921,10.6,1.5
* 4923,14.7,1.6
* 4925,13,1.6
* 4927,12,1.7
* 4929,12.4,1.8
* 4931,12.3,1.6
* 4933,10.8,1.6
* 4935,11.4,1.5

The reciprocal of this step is 2.0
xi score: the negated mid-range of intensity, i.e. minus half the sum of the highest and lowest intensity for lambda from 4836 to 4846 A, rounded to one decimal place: -12.2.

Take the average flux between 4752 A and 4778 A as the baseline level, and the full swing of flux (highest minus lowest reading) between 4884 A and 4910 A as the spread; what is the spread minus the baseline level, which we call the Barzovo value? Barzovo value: -7.2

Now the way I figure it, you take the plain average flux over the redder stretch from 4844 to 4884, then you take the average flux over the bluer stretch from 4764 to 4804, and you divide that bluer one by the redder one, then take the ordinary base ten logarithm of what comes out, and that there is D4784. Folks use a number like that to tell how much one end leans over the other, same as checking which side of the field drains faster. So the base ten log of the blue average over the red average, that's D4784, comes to 0.01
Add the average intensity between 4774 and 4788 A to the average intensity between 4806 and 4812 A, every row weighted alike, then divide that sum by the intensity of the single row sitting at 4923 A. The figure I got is 1.84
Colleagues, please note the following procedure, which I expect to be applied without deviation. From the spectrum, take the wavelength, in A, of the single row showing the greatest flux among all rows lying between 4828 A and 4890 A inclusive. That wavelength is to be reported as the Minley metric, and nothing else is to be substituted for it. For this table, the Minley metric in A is 4875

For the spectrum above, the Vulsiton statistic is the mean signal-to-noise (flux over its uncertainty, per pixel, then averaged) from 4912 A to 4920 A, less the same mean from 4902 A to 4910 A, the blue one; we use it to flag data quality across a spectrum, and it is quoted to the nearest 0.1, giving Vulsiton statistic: -1.3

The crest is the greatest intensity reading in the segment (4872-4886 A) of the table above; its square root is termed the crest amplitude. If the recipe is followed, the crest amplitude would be 3.97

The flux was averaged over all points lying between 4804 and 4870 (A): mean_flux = 12.5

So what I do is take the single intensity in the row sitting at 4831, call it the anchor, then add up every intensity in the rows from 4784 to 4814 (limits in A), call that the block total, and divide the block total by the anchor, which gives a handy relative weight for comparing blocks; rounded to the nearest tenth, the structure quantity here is 18.2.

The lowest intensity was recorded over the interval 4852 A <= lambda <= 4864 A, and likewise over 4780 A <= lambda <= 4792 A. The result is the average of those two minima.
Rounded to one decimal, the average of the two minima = 10.5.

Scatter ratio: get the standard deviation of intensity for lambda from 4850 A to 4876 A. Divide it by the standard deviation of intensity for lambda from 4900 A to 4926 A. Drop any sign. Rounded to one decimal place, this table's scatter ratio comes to 1.3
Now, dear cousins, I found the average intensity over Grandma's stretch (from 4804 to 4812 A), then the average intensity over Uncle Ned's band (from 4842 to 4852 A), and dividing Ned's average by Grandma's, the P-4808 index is 0.91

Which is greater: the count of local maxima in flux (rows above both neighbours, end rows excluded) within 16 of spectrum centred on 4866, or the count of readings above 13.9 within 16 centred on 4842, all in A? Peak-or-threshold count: 2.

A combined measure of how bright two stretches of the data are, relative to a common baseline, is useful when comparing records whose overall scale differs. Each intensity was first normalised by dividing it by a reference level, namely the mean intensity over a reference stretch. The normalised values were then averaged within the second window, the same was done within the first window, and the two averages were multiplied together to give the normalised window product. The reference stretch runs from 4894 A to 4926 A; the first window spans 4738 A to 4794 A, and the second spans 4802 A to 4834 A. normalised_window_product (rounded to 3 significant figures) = 1.11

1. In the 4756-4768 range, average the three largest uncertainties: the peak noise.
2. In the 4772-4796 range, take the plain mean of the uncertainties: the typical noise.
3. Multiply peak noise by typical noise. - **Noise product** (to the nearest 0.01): 2.89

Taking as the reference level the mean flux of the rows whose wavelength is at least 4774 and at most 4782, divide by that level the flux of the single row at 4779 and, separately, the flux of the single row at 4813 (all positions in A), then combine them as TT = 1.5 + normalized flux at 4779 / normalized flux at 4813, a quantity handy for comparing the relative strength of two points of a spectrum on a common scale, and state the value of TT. 2.63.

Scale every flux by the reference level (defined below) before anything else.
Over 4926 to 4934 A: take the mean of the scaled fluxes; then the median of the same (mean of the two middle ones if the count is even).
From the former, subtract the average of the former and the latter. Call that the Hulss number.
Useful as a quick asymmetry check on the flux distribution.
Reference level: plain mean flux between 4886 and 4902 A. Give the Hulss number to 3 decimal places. -0.012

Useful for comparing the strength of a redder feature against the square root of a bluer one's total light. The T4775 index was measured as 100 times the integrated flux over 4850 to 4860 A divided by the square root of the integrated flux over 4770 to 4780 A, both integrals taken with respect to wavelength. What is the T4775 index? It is 1087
